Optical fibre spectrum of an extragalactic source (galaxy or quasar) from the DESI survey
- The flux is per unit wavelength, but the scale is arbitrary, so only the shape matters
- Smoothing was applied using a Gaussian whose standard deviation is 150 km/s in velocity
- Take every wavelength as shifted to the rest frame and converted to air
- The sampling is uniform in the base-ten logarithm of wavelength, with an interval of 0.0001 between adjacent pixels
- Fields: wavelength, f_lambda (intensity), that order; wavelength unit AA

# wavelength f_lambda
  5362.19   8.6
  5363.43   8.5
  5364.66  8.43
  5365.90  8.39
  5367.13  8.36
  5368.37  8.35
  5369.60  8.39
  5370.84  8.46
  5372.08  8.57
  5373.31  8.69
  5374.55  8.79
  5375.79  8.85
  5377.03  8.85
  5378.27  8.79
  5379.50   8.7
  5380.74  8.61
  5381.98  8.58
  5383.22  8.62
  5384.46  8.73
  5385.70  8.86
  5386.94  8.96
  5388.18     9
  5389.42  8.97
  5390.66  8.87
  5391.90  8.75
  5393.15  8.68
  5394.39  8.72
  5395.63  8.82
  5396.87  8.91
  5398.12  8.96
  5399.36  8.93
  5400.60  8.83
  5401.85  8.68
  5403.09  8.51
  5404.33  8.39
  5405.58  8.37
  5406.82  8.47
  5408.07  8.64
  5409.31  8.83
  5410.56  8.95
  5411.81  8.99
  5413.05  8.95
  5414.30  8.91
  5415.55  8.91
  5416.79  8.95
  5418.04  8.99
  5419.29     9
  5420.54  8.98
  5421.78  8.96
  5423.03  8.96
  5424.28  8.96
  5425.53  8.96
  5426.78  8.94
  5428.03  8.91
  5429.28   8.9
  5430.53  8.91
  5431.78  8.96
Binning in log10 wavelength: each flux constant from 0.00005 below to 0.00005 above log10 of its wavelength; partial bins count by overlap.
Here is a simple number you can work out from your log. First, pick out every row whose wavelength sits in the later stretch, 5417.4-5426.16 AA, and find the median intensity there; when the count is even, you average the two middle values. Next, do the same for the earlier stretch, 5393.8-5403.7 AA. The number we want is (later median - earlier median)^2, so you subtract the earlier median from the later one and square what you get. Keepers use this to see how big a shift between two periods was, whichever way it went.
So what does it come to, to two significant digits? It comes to 0.018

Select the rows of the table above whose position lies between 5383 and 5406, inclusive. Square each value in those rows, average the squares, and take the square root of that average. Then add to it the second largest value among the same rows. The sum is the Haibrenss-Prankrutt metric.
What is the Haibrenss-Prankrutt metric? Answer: 17.7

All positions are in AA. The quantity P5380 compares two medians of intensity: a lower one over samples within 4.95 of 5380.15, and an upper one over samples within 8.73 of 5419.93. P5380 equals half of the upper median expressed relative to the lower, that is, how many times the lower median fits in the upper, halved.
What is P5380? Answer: 0.514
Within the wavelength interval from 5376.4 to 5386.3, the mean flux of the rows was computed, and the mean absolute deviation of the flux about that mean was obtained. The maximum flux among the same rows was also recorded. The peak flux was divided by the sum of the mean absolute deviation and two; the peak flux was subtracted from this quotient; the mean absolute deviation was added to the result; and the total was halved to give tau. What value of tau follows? -2.27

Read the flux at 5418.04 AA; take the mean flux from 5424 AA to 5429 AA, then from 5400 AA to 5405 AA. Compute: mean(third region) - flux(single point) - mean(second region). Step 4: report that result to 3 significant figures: -9.33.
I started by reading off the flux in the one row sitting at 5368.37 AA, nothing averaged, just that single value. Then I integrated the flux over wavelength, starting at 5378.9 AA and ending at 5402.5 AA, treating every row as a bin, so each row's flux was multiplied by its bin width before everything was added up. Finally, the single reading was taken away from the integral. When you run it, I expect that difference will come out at 199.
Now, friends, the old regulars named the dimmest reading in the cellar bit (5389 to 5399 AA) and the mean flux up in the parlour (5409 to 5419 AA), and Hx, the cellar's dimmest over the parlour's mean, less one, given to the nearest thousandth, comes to -0.029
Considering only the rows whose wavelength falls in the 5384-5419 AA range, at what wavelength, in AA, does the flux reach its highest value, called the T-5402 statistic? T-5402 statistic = 5388.18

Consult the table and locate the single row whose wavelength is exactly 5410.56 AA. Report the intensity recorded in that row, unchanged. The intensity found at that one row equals 8.95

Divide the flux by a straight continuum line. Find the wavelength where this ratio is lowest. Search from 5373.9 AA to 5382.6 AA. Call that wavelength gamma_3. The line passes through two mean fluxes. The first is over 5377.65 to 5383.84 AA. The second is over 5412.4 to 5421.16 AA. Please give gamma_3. 5381.98 AA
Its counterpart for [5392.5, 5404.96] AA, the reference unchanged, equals 5404.33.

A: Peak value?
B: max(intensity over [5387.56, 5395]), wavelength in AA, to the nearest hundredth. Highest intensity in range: 9.00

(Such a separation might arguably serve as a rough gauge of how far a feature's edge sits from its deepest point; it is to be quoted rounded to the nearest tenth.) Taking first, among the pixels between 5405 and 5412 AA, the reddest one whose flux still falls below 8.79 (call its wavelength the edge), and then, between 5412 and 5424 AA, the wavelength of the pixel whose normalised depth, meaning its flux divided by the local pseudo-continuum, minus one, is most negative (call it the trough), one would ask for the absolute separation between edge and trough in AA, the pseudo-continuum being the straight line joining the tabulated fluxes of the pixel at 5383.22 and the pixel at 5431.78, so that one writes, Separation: 15.0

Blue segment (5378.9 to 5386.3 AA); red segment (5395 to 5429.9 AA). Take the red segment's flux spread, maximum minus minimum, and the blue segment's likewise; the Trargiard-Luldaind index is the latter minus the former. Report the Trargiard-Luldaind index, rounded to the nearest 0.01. -0.35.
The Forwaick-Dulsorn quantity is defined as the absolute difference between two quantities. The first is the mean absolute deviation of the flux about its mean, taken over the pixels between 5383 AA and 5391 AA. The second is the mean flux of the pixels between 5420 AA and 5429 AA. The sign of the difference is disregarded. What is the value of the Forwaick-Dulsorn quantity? 8.85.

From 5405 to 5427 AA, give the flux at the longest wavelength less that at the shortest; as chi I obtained 0.57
